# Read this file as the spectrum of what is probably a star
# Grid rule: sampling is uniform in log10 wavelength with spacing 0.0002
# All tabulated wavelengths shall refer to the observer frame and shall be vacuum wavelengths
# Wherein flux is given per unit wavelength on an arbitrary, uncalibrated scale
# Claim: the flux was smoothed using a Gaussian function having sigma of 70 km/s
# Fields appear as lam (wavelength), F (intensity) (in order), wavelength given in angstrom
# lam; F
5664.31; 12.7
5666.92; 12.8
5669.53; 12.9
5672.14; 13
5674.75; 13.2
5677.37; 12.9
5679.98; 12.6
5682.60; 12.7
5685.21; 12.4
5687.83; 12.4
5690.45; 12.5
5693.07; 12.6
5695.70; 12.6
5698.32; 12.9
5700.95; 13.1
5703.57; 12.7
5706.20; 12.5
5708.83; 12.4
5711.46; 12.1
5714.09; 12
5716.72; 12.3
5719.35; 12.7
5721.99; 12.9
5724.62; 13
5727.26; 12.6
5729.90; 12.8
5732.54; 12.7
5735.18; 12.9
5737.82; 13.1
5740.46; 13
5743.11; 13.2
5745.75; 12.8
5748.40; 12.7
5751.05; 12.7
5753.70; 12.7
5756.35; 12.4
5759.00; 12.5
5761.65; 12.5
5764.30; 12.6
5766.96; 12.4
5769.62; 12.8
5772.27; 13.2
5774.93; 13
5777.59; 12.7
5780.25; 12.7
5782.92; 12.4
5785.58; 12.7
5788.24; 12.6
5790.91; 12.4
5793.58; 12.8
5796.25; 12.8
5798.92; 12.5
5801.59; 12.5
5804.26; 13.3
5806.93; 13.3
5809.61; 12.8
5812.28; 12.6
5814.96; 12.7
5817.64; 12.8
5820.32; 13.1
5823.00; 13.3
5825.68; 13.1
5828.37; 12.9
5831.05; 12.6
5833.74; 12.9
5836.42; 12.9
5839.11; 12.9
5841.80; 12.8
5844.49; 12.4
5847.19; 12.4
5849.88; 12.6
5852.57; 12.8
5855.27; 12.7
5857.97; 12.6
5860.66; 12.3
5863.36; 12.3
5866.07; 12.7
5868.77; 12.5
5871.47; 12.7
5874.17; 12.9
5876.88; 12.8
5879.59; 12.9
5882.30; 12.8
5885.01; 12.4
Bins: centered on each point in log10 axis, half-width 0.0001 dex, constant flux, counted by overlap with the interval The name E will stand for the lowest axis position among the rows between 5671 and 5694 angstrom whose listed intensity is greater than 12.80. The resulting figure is 5672.14 angstrom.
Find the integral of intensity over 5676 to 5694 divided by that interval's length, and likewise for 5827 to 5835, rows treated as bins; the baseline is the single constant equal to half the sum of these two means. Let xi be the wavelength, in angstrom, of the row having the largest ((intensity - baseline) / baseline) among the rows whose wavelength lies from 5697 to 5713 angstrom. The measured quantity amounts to 5700.95 angstrom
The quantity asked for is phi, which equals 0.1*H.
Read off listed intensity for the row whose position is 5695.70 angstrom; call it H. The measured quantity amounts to 1.26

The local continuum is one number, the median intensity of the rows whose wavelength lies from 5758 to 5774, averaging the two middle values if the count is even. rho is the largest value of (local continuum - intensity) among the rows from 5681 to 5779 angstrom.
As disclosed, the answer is 0.55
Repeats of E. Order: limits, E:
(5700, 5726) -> 5700.95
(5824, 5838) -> 5825.68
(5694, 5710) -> 5698.32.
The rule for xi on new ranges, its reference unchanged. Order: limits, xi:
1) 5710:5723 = 5721.99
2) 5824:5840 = 5825.68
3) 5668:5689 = 5674.75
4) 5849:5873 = 5852.57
